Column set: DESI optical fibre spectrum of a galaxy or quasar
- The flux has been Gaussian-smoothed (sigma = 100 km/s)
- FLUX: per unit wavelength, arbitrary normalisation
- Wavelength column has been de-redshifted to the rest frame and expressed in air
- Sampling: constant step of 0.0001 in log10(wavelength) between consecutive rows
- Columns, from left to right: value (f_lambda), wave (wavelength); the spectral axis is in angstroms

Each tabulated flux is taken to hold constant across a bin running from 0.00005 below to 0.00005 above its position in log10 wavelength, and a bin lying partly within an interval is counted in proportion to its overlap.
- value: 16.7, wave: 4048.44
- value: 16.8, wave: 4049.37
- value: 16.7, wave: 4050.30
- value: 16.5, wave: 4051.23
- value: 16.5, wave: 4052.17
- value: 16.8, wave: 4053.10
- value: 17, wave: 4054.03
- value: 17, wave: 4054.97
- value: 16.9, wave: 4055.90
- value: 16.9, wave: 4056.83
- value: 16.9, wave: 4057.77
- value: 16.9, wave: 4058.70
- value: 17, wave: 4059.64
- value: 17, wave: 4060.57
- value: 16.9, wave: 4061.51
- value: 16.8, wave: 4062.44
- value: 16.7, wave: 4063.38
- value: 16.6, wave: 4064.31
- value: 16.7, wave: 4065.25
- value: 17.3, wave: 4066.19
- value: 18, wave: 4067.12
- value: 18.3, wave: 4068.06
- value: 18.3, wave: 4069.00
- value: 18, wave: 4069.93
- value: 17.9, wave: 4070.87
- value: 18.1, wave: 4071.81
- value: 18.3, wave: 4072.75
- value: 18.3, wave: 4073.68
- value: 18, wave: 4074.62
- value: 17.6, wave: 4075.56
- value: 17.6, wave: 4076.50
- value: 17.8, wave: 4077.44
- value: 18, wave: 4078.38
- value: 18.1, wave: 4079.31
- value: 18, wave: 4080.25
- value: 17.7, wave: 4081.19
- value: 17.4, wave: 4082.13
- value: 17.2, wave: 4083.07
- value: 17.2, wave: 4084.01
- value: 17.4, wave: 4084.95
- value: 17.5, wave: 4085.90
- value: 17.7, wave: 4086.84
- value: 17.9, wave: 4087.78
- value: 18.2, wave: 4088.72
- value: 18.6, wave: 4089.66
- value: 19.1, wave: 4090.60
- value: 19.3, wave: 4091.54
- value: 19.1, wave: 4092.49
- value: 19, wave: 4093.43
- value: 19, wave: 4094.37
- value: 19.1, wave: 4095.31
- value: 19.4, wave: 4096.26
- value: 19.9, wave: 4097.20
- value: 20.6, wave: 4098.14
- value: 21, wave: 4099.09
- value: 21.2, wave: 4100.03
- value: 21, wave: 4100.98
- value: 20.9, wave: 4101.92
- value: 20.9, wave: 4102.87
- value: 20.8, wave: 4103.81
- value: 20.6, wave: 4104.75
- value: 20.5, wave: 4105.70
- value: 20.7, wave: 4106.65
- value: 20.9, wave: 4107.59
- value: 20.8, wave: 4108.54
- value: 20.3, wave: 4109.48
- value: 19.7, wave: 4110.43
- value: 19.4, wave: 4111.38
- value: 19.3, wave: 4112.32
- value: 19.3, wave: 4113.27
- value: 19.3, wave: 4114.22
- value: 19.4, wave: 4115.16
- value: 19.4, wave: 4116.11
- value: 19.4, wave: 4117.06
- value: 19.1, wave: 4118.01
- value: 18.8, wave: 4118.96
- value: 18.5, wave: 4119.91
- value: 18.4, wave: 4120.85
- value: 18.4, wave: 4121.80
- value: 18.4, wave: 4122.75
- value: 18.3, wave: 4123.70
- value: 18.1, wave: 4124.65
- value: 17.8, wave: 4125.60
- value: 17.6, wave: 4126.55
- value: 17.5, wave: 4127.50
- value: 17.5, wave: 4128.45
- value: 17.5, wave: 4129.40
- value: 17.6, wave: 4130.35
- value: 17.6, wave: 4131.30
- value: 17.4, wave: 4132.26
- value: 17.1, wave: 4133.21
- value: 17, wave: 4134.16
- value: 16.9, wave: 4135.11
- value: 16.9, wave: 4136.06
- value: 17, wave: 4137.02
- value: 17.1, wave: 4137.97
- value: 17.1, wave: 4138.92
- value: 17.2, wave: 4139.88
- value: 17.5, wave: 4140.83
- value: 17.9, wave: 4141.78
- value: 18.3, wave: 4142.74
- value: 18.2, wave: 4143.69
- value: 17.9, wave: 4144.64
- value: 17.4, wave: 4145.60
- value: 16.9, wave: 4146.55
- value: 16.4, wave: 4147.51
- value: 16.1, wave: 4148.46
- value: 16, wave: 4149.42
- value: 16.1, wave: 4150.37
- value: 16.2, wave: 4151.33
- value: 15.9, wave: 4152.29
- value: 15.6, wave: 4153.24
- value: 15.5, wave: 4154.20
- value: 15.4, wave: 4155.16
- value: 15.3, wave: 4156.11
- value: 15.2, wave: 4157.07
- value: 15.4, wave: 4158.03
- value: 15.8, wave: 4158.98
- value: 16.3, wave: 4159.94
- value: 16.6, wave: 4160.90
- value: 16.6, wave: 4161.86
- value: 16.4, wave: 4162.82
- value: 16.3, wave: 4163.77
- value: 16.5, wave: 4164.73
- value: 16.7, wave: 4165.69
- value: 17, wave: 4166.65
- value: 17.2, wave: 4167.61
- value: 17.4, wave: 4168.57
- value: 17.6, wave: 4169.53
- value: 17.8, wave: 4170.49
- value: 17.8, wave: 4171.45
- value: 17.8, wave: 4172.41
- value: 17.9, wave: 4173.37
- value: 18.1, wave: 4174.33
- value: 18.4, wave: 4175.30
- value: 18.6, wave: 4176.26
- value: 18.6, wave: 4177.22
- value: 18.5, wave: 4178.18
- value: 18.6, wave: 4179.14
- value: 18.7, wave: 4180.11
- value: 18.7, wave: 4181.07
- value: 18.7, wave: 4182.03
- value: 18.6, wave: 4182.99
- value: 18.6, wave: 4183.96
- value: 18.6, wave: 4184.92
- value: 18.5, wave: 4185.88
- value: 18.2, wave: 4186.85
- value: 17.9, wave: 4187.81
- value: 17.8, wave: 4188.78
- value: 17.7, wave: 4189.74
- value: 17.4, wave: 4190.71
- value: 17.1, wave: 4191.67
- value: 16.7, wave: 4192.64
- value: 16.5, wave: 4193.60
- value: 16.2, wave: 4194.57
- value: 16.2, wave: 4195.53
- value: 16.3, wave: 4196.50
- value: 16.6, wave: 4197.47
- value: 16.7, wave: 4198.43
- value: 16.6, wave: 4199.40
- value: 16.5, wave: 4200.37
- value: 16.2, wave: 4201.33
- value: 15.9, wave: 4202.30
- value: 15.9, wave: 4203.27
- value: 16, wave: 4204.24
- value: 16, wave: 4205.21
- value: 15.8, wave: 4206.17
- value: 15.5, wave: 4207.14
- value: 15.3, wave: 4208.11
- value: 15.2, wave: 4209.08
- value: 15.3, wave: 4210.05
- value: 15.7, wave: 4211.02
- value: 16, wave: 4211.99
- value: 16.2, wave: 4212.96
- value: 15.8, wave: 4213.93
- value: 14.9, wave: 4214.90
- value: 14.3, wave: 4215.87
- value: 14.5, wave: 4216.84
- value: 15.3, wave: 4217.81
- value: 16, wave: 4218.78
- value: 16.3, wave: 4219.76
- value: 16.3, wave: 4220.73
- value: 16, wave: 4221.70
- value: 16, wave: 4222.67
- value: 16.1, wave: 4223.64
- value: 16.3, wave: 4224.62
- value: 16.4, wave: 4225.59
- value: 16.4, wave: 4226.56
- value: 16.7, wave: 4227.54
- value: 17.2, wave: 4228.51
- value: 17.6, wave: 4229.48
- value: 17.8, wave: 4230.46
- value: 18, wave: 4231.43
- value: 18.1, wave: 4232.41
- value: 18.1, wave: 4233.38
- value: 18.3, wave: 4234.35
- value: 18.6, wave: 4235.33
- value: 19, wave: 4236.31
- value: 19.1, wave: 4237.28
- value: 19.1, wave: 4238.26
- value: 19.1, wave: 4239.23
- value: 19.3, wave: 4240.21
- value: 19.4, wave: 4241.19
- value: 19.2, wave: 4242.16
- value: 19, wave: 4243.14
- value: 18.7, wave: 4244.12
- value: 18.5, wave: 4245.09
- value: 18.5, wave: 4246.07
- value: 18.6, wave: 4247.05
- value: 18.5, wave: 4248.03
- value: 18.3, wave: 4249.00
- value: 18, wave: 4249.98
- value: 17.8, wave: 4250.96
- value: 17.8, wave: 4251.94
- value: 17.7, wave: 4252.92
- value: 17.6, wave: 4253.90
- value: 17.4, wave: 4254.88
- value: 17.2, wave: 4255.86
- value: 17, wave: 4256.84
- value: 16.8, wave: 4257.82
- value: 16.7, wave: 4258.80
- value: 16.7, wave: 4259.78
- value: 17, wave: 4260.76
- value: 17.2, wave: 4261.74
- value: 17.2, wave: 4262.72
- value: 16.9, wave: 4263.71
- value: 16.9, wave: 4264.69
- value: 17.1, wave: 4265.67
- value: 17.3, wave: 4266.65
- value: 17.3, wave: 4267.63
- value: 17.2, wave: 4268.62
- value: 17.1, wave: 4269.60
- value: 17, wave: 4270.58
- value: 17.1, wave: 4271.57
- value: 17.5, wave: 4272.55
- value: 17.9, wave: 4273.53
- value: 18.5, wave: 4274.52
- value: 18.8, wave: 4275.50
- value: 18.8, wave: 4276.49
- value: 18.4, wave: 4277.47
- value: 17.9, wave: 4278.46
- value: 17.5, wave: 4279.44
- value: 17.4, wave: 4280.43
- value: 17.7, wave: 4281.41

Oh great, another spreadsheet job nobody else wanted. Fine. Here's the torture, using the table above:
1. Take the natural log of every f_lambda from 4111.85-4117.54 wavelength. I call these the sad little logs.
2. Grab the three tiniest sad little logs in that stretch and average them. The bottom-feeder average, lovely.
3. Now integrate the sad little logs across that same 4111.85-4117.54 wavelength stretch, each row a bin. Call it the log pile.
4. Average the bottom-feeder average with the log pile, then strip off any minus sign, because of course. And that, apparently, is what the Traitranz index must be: 9.9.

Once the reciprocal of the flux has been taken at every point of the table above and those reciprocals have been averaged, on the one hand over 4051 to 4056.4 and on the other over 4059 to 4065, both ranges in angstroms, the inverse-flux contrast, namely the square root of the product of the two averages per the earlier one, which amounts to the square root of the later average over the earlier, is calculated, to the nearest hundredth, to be 1.00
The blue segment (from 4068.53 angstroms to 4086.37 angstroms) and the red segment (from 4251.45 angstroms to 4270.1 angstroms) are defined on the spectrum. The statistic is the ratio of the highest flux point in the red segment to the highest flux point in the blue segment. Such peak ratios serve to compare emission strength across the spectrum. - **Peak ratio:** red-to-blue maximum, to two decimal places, 0.97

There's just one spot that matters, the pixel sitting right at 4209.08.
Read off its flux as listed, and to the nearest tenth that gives 15.2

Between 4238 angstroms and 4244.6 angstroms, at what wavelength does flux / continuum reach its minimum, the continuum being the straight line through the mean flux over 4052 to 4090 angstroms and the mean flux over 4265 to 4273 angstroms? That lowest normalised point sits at 4244.12 angstroms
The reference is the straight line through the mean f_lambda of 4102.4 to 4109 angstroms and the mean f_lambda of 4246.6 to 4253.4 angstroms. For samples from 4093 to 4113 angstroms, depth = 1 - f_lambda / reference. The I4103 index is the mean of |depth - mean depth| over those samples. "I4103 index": 0.033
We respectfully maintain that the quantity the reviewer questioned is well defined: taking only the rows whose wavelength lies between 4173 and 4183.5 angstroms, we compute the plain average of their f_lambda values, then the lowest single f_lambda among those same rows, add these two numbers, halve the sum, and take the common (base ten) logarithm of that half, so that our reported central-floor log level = 1.26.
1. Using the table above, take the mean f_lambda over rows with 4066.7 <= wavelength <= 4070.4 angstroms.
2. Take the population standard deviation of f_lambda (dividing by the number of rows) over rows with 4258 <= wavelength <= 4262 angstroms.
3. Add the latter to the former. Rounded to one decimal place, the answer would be 18.4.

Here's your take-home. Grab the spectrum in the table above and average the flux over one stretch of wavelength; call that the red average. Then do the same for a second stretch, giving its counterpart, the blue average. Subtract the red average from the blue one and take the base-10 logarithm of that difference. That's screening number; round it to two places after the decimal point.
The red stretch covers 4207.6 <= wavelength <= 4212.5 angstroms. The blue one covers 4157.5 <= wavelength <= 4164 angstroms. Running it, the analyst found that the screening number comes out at -0.15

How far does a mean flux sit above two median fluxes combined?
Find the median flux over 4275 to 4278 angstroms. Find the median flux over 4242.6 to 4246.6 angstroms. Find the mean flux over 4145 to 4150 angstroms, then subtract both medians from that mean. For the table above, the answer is -20.8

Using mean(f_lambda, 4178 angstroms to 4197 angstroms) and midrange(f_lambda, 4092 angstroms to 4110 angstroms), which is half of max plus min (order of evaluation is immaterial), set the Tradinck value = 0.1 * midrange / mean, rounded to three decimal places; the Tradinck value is 0.113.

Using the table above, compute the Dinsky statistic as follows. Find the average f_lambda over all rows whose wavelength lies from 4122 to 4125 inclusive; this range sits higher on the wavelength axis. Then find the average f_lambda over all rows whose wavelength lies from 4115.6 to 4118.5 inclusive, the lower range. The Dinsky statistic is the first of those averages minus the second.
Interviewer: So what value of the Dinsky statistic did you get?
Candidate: -1.0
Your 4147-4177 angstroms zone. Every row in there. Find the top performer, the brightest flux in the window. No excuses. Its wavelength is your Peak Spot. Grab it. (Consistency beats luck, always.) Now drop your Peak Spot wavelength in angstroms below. 4176.26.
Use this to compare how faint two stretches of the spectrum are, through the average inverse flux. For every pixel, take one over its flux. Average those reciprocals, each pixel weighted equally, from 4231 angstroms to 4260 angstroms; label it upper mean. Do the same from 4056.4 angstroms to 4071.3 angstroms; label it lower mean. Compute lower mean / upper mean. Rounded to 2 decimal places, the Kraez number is 1.05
